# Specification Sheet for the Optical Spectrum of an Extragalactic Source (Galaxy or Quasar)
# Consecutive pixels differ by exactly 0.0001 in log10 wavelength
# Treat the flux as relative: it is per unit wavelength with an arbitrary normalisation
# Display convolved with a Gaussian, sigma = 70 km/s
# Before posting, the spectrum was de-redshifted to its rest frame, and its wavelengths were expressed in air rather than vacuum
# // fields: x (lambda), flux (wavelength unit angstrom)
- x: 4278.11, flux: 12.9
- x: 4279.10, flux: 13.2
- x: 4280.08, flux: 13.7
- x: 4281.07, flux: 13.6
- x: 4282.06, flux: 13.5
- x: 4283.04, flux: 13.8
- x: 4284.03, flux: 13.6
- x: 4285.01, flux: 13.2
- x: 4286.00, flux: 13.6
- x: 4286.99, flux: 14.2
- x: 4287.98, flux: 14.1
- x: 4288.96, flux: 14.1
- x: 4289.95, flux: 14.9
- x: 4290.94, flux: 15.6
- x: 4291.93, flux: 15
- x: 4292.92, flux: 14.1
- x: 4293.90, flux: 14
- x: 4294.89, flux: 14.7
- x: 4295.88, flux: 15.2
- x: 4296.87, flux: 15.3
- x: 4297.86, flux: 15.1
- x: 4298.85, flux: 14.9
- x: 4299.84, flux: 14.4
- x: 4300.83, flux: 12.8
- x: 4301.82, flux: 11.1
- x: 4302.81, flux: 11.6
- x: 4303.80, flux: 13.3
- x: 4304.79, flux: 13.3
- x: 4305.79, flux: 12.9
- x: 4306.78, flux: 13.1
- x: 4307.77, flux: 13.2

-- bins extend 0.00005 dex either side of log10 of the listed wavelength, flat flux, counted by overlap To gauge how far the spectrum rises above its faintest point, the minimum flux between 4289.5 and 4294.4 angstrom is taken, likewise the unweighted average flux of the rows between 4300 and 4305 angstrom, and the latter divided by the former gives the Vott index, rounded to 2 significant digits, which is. 0.89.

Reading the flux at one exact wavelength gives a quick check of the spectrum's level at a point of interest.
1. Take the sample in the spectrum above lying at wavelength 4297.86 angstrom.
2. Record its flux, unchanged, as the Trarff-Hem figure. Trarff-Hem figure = 15.1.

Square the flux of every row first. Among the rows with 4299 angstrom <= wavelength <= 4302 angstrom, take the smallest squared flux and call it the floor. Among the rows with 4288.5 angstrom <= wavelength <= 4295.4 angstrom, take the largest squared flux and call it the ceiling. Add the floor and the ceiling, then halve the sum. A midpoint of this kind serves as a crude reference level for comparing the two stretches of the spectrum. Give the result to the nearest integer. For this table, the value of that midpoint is 183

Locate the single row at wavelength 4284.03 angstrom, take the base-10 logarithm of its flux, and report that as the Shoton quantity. 1.134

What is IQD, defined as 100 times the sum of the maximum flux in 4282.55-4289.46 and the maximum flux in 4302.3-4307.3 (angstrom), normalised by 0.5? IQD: 5500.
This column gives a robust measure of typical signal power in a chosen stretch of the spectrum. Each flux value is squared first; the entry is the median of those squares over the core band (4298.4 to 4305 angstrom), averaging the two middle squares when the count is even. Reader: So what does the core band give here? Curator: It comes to 177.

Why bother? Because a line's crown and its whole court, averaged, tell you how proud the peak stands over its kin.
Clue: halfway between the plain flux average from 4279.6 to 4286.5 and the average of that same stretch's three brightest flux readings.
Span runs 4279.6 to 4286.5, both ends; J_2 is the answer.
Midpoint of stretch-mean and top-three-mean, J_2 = 13.6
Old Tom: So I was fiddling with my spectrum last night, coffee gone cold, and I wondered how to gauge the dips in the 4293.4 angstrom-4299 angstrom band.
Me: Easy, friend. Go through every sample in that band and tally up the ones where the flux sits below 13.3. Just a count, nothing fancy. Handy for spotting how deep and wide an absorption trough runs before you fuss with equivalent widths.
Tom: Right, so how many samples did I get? 0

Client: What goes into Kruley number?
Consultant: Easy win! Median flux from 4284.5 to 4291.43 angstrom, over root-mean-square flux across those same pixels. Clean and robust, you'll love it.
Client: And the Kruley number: 0.989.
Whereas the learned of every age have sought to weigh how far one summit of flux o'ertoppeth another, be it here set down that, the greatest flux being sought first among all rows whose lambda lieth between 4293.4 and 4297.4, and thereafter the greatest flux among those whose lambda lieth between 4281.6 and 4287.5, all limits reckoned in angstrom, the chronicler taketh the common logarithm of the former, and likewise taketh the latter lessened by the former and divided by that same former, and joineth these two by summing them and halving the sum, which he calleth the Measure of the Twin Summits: 0.556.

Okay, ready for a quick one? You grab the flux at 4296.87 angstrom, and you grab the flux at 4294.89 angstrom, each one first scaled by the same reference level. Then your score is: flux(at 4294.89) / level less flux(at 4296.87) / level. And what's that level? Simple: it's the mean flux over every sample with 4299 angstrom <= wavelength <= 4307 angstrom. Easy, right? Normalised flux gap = -0.047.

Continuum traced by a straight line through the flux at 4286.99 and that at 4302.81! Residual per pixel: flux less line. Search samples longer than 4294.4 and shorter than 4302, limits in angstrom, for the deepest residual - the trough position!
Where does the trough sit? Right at 4301.82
